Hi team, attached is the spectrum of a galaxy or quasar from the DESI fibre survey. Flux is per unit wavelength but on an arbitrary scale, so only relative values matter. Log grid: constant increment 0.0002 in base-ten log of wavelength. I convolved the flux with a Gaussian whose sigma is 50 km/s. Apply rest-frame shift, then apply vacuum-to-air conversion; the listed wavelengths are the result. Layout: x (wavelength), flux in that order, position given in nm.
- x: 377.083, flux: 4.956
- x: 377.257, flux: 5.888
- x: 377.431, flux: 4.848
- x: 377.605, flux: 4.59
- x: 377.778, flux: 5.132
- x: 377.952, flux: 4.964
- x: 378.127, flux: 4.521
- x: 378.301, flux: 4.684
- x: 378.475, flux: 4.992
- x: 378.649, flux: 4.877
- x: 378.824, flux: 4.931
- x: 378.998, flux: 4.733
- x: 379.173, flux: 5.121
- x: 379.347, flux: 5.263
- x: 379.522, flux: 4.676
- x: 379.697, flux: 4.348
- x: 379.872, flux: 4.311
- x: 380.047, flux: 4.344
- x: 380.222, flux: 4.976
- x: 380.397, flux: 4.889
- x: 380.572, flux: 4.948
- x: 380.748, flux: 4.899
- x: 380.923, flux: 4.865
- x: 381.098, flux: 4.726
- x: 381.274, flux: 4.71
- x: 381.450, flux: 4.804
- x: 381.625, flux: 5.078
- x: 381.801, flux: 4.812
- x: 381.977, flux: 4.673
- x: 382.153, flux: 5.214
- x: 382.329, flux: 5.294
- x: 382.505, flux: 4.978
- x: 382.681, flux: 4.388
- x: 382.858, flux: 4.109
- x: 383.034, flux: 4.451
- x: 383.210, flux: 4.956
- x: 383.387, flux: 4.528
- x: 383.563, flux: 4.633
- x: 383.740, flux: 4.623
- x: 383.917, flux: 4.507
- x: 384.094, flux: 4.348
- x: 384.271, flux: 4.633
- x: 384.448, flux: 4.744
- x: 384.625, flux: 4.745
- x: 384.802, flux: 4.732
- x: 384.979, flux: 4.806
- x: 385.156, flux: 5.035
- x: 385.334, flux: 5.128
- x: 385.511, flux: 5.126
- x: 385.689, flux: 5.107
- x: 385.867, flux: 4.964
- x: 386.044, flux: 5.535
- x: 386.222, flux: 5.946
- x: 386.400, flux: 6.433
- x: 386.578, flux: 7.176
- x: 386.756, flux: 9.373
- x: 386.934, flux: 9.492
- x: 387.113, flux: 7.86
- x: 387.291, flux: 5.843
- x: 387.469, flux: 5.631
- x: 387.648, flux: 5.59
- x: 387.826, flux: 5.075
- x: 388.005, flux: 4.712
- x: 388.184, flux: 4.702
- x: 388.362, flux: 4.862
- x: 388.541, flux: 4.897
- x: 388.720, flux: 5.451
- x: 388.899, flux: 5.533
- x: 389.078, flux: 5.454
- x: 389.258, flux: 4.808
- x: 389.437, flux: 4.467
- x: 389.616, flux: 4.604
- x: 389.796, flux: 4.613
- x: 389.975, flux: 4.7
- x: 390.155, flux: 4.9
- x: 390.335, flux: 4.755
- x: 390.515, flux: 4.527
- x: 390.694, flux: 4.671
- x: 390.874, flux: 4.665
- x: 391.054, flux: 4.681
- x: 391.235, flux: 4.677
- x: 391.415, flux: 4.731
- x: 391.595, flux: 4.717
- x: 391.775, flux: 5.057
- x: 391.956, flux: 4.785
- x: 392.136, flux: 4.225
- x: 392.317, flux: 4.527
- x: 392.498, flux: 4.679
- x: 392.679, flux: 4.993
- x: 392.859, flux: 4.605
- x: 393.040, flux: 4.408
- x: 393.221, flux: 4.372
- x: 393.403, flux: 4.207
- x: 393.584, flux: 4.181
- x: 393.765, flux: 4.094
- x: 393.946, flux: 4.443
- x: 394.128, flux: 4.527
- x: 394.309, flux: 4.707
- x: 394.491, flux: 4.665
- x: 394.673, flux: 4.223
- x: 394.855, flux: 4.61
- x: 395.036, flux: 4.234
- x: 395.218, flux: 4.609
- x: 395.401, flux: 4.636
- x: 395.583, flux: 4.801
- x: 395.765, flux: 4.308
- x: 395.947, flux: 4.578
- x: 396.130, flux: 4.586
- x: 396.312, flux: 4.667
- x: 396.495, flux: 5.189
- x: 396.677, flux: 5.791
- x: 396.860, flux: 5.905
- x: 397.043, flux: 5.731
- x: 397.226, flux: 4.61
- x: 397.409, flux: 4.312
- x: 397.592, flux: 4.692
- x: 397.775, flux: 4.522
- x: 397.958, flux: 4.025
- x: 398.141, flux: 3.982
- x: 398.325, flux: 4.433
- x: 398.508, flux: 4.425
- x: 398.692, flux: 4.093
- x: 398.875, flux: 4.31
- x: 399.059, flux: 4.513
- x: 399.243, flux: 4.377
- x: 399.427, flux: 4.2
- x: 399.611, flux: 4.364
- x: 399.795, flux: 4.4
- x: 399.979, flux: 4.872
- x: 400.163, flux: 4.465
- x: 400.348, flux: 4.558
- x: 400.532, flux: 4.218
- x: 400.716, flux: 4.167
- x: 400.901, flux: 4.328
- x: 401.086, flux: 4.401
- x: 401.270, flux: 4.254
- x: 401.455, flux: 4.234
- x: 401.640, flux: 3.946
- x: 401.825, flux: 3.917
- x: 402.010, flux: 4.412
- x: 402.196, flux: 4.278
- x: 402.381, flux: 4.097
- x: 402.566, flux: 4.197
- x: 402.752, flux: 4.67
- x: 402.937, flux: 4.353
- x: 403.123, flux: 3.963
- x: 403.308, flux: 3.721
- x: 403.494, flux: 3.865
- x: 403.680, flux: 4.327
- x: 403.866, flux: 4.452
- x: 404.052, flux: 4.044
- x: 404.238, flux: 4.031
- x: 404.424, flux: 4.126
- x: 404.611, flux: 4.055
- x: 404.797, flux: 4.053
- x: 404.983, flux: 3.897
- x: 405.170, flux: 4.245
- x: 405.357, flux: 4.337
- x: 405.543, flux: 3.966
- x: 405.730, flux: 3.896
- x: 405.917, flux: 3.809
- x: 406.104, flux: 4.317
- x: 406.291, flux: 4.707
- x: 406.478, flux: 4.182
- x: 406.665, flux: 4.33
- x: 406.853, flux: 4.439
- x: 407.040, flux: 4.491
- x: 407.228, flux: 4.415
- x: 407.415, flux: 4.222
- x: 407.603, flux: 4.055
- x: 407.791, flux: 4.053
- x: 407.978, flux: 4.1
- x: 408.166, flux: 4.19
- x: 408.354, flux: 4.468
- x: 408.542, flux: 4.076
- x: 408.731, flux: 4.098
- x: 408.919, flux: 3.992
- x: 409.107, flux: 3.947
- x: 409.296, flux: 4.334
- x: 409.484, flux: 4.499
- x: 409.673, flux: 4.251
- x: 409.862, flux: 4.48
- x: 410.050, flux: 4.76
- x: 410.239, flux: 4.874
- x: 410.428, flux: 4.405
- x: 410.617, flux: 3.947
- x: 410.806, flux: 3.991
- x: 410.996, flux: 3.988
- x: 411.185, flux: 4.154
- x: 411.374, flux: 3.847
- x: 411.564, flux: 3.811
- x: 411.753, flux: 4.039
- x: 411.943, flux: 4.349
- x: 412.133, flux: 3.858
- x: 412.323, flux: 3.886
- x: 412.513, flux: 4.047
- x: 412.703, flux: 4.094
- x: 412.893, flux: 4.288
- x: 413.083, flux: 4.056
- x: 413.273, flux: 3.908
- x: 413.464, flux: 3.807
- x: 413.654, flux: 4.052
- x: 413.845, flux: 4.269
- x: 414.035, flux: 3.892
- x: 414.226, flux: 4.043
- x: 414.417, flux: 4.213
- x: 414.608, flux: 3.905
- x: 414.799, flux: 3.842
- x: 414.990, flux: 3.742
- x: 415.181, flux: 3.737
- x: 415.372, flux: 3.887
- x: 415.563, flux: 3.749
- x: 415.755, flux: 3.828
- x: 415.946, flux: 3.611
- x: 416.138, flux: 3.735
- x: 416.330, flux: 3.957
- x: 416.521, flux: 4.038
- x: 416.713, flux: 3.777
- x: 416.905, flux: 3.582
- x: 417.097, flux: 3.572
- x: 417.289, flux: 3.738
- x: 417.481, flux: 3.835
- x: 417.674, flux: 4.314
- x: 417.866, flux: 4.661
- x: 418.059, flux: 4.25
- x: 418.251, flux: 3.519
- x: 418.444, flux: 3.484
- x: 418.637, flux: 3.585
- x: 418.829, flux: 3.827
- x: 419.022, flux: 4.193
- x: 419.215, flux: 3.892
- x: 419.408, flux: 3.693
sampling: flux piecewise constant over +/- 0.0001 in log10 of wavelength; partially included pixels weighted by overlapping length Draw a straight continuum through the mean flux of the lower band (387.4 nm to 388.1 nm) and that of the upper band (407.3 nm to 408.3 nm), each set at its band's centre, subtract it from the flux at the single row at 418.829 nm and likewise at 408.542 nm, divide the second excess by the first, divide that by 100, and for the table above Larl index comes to 0.00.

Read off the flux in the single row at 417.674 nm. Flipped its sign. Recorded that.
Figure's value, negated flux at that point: -4.31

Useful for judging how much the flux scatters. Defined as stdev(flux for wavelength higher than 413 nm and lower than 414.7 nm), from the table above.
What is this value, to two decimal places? 0.15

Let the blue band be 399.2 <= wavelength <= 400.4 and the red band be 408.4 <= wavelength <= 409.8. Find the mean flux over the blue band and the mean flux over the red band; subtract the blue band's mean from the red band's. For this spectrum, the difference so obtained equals -0.3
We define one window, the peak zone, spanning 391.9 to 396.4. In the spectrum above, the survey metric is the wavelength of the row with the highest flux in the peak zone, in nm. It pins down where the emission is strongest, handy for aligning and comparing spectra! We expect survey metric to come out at 392.679 nm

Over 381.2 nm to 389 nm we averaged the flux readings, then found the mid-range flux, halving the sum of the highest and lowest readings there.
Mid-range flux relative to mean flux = 1.28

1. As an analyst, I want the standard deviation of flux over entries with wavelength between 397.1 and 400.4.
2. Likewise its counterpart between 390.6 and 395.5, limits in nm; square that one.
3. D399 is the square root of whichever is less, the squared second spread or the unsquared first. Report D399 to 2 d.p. 0.24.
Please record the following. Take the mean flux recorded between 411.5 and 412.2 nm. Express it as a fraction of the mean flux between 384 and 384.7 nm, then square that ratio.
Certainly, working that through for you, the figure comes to 0.76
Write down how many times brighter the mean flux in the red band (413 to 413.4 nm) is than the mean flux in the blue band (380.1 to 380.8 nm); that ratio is 0.81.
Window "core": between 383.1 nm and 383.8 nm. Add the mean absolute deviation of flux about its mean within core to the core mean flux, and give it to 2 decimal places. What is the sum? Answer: 4.82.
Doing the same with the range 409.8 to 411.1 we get 4.67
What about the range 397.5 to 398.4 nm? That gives 4.59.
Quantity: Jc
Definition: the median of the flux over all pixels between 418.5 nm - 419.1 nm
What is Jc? 3.8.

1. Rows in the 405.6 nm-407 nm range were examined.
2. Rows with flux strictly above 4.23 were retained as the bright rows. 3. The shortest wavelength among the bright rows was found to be 406.104 nm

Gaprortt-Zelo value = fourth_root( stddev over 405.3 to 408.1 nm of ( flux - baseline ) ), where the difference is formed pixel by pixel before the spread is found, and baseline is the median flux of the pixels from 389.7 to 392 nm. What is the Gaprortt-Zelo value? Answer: 0.70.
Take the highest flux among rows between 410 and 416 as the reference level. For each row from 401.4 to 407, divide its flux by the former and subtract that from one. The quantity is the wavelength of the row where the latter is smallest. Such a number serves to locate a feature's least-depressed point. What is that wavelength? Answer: 406.291 nm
